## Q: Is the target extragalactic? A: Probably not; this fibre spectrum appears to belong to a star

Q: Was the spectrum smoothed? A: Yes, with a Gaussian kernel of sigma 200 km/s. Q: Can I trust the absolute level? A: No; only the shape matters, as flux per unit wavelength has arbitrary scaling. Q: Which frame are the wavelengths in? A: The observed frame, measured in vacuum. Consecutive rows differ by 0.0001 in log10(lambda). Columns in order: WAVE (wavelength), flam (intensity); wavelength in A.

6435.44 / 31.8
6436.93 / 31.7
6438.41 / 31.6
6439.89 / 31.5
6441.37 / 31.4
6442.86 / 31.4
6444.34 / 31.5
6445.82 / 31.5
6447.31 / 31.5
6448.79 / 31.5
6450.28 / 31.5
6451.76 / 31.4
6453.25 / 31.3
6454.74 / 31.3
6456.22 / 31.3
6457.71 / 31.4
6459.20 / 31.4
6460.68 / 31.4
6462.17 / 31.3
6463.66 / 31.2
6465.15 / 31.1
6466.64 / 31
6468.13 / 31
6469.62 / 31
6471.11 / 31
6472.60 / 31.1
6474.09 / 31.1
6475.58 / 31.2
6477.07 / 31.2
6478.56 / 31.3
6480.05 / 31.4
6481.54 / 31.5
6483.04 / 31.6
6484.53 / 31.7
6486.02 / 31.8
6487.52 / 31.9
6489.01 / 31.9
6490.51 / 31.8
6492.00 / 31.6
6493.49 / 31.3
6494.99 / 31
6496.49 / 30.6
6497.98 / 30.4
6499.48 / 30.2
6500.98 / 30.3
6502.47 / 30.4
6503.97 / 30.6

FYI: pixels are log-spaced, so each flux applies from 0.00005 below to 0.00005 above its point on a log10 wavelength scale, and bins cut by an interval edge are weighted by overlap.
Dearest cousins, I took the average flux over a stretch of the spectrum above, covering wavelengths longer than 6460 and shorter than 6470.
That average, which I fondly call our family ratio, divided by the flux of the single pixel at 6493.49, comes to 0.99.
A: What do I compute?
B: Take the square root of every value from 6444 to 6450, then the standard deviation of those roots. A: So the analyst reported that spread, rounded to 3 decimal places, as 0.000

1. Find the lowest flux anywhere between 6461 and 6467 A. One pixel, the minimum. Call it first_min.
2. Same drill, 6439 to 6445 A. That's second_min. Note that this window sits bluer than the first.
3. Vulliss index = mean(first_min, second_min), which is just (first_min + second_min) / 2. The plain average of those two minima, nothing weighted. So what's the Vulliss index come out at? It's 31.2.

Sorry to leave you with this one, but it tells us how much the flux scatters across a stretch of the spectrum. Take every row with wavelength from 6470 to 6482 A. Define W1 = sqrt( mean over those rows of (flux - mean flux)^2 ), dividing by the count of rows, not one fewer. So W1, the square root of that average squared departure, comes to 0.156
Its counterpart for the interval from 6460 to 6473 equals 0.140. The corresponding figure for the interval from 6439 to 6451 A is 0.043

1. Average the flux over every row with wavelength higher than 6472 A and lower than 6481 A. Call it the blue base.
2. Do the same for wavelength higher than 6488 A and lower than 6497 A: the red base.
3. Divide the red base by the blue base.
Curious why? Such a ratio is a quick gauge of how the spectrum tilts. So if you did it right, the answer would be 1.00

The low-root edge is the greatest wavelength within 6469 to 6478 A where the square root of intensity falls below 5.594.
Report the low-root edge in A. 6477.07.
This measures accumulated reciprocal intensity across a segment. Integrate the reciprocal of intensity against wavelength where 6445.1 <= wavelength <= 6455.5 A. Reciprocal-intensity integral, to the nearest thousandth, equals 0.331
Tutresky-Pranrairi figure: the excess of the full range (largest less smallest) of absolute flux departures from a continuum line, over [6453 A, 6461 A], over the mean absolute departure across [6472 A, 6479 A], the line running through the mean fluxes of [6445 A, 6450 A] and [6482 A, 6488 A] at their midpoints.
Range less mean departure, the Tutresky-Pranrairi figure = -0.4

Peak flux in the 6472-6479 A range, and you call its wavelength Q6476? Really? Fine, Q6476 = 6478.56 A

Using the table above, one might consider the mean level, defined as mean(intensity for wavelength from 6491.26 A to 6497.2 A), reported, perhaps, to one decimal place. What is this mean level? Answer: 31.1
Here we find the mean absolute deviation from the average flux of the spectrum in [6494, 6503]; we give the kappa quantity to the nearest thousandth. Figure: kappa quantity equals 0.211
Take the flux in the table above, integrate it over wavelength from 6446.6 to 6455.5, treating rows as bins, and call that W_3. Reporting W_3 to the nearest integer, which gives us 280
